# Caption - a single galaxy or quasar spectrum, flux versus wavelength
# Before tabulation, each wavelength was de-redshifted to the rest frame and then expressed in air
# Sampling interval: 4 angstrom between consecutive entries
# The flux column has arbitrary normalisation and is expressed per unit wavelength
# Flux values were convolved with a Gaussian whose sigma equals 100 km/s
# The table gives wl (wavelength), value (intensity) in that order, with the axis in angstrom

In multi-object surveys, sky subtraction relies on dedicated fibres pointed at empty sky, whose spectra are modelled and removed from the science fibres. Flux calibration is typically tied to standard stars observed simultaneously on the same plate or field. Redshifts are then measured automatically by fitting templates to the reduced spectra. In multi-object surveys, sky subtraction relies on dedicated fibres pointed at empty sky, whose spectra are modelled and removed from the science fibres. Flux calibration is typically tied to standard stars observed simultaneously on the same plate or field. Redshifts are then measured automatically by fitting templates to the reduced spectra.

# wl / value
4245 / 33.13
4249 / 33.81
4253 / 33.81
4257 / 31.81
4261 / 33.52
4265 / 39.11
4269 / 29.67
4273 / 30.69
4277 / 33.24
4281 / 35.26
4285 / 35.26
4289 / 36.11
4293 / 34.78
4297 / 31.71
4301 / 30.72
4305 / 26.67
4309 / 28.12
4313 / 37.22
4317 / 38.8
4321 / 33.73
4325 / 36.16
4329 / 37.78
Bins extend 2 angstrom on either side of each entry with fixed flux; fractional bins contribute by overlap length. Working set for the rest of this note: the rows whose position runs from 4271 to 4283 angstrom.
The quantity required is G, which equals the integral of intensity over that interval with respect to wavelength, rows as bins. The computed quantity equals 397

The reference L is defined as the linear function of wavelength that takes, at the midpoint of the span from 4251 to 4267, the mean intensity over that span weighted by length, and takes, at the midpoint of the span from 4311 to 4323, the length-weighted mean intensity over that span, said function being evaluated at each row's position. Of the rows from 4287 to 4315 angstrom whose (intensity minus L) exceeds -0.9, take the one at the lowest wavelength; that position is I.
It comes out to 4289 angstrom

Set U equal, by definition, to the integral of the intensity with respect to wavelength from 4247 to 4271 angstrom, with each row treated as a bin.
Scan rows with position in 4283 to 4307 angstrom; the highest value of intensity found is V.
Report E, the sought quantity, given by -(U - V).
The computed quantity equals -771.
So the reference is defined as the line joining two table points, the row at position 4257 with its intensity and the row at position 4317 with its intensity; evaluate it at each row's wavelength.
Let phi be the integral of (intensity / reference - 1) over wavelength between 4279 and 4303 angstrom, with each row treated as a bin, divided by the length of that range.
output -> -0.05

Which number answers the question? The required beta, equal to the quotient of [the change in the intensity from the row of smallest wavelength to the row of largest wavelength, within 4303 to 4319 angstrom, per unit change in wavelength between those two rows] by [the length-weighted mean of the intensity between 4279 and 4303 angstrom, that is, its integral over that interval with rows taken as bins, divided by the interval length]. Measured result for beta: 0.030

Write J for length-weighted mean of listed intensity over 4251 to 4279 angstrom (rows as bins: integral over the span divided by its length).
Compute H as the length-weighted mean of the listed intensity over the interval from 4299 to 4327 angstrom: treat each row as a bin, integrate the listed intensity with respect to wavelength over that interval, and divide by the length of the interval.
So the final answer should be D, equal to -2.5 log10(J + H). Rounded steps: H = 33.1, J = 33.1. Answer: -4.55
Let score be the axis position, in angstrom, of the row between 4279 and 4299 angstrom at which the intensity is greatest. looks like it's 4289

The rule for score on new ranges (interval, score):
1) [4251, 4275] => 4265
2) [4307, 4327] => 4317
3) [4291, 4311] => 4293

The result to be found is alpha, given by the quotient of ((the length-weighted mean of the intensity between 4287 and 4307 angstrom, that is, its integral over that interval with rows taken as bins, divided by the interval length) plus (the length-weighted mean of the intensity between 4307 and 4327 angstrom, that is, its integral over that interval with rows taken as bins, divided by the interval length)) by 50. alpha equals 1.34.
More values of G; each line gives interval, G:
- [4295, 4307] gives 356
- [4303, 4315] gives 368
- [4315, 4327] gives 435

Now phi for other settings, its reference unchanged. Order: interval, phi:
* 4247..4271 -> 0.05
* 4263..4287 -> 0.00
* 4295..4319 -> -0.15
